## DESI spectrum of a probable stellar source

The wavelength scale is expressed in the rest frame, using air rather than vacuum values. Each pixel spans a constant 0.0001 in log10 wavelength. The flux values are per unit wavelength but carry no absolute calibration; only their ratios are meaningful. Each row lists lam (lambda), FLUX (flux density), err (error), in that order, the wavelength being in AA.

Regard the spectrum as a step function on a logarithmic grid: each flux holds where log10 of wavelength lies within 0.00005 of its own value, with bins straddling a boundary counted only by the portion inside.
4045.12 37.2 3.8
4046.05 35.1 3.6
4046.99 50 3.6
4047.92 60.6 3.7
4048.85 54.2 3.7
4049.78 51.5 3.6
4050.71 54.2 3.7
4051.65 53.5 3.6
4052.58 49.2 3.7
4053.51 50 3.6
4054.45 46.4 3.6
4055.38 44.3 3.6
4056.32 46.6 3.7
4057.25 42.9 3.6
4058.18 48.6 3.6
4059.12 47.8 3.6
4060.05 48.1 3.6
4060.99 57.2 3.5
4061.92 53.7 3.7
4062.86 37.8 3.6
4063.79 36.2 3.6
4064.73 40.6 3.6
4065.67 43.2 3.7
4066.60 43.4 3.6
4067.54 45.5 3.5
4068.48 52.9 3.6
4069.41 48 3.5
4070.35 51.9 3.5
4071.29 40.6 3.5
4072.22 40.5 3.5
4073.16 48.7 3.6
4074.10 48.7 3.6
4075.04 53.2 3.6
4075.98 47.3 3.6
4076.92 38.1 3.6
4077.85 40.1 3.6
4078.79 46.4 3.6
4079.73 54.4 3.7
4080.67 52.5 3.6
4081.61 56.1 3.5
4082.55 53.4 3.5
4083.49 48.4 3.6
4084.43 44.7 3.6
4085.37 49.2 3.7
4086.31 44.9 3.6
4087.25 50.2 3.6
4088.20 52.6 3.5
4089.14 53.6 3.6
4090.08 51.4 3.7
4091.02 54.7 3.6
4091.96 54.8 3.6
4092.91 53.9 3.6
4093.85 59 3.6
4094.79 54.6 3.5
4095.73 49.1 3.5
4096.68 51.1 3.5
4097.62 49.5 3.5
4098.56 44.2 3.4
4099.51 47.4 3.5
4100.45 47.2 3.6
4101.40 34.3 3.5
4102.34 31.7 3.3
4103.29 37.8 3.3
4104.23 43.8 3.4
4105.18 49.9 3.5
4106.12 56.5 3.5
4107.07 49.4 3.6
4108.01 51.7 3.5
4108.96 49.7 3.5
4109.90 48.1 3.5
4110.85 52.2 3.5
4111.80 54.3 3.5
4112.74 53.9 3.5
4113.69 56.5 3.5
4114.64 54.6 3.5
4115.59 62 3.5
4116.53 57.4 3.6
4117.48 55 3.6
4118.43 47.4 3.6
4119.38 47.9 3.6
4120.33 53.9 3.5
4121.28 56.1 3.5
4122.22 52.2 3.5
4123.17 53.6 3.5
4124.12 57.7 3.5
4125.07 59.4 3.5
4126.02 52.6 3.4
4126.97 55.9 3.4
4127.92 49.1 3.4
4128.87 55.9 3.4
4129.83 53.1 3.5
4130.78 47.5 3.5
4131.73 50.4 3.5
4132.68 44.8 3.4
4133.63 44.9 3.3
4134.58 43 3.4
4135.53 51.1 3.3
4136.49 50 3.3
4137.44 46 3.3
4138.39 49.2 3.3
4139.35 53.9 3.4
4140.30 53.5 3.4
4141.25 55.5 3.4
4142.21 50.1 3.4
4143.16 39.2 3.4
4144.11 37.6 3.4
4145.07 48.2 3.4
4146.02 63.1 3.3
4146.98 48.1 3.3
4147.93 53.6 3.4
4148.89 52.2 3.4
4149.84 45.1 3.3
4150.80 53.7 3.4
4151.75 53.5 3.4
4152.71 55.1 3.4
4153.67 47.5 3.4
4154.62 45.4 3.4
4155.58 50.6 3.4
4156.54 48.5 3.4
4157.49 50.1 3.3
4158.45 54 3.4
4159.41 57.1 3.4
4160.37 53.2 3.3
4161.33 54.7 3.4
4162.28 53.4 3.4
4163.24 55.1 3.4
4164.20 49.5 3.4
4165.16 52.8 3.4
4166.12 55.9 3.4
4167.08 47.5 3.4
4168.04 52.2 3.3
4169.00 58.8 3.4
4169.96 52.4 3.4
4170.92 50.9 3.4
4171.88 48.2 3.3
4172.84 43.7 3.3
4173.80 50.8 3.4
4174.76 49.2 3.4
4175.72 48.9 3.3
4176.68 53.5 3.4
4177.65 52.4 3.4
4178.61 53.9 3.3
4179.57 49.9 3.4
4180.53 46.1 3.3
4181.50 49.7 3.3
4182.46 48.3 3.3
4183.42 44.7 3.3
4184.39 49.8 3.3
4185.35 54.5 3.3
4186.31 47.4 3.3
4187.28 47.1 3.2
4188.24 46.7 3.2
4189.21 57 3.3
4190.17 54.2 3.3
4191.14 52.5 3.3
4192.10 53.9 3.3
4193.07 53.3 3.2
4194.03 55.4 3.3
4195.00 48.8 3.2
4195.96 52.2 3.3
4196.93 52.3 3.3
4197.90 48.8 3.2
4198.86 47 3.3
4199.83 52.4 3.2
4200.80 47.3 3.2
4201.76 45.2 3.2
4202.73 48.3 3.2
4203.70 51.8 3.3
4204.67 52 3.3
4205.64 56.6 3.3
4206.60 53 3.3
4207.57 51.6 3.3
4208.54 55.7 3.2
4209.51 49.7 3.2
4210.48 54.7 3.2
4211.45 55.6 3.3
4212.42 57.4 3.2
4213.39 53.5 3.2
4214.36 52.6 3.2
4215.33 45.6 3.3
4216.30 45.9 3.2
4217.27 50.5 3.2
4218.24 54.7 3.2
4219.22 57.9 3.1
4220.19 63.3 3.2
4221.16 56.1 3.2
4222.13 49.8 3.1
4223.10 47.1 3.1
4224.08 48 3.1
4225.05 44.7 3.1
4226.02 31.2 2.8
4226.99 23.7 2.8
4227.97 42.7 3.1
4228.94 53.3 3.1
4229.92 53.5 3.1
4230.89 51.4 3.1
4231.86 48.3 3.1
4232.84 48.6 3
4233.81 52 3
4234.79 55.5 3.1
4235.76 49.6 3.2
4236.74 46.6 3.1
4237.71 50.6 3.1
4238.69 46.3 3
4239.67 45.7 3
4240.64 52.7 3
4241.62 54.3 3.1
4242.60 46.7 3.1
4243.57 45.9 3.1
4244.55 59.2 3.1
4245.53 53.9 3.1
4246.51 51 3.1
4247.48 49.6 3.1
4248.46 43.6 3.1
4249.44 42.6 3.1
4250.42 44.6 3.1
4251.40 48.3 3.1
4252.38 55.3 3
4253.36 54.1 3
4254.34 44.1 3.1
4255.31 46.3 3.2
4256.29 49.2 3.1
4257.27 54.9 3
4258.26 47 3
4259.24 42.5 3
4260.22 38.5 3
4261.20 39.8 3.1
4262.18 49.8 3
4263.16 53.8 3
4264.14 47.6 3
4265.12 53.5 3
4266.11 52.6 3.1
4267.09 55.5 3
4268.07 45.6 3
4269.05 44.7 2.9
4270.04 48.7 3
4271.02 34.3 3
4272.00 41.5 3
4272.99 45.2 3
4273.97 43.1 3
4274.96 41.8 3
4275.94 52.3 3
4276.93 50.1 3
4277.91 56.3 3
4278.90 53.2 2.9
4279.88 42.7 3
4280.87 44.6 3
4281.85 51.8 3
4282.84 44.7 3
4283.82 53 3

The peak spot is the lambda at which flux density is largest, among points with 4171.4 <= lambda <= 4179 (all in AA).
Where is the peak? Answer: 4178.61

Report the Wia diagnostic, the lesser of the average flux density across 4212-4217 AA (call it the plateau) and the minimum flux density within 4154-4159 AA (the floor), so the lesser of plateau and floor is 45.4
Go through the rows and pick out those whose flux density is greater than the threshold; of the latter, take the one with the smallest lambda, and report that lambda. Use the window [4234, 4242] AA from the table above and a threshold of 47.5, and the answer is 4234.79 AA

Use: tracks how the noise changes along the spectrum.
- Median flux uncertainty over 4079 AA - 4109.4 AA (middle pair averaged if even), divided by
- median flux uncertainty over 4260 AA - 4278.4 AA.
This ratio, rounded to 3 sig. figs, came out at 1.17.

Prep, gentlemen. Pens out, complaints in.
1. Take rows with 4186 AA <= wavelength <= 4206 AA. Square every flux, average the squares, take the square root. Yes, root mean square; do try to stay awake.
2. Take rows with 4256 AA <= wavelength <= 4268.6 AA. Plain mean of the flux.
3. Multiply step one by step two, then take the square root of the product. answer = 50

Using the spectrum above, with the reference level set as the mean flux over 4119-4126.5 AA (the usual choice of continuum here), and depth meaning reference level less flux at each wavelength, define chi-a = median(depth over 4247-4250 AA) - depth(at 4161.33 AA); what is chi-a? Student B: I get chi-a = 11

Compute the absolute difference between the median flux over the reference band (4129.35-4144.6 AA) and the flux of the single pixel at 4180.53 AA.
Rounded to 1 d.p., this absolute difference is 3.5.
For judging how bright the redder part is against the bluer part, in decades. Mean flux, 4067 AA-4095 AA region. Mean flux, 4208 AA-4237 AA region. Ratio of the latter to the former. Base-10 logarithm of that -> 0.003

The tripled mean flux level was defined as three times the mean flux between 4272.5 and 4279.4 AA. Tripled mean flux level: 147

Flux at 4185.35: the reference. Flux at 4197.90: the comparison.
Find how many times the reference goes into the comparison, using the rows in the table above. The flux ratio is 0.90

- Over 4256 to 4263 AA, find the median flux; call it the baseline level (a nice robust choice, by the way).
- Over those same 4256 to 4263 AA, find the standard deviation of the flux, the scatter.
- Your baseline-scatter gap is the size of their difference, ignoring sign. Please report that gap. 41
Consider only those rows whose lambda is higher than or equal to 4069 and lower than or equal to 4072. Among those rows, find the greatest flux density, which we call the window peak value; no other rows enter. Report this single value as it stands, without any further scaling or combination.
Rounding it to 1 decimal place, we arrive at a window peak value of 51.9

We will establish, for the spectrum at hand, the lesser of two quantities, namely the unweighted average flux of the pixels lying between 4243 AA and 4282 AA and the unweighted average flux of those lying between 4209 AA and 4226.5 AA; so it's 48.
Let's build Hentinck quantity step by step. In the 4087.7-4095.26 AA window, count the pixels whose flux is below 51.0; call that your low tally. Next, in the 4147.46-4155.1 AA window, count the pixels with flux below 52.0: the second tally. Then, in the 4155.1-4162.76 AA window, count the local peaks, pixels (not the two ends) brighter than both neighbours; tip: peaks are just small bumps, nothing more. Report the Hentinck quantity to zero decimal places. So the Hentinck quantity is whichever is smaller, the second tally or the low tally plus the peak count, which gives 2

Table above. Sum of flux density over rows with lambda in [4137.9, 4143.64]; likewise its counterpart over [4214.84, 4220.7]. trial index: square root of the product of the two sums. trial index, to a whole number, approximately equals 310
